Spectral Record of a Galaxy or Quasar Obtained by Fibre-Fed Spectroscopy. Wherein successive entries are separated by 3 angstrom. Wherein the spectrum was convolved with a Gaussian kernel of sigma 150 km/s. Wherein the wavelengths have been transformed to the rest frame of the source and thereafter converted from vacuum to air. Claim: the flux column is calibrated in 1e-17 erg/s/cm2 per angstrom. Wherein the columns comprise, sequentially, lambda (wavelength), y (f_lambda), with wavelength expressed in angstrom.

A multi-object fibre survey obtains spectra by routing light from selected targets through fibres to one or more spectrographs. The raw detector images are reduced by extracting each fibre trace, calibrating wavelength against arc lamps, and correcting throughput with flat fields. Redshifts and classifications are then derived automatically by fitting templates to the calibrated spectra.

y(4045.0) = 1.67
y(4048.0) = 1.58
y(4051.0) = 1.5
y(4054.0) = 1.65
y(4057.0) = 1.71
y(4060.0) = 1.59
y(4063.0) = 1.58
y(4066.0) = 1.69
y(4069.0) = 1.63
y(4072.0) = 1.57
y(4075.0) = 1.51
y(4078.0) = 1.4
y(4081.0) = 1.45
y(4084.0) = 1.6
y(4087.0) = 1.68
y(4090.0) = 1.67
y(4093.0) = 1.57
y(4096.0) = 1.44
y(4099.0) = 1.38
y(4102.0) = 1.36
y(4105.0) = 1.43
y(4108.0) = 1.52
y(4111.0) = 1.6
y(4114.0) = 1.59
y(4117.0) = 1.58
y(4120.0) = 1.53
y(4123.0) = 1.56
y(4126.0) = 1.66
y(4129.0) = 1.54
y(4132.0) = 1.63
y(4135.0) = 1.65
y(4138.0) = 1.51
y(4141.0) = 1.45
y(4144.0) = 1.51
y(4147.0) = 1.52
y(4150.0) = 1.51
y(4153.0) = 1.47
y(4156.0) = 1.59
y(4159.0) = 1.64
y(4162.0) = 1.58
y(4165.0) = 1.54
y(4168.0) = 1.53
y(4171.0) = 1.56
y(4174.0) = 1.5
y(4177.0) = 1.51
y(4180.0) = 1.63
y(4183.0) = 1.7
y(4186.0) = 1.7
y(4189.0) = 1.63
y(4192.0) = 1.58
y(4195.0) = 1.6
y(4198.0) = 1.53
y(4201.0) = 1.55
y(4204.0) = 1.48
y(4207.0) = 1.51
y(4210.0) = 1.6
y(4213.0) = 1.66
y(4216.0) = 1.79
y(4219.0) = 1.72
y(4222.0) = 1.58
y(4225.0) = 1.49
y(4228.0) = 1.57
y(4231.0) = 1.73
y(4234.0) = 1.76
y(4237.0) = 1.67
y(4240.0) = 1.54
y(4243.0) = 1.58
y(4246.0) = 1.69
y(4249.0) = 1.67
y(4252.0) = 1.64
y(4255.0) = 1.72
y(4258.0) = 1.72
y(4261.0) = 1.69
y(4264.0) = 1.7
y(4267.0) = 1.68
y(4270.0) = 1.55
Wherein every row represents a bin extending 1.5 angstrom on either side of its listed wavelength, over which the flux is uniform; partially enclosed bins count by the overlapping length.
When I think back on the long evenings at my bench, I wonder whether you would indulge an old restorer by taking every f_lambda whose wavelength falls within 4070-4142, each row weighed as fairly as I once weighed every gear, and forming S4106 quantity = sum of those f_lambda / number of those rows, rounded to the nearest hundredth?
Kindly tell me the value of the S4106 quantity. 1.54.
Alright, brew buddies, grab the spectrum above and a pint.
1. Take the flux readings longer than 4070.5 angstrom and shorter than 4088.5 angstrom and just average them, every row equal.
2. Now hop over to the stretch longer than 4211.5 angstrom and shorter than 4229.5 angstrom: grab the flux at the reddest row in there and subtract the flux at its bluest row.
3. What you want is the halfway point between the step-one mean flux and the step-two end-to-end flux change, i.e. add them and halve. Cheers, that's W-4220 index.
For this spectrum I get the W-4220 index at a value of 0.72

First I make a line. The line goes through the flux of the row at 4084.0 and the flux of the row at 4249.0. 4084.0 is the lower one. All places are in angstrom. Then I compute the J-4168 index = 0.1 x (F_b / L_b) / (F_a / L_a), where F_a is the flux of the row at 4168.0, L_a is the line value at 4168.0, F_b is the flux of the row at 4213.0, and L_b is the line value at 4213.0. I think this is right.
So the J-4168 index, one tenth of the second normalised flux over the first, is 0.107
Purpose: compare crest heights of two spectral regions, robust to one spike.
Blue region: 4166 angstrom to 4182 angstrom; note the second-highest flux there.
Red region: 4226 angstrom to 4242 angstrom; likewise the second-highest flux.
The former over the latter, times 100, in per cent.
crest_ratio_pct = 90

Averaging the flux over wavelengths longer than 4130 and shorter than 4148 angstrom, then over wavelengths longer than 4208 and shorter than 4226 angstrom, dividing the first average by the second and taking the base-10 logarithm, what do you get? -0.026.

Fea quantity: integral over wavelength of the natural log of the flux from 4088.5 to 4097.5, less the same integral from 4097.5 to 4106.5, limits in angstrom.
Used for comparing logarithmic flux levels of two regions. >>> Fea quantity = 1.0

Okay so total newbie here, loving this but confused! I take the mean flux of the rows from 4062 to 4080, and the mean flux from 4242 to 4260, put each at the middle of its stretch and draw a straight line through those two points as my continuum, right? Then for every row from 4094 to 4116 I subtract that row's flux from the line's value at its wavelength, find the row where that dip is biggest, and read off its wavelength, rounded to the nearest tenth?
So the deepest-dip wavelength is 4102.0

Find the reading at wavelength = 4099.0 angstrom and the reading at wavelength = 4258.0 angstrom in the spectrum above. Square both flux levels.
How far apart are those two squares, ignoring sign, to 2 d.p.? 1.05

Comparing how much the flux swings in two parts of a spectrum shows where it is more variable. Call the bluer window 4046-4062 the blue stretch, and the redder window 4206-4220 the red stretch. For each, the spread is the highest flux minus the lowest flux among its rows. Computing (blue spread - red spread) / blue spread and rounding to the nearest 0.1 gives -0.3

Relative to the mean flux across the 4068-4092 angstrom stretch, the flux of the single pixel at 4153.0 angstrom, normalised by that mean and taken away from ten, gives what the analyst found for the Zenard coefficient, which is 9.06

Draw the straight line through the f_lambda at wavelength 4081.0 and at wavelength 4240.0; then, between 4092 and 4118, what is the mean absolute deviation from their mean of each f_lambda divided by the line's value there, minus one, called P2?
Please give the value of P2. 0.056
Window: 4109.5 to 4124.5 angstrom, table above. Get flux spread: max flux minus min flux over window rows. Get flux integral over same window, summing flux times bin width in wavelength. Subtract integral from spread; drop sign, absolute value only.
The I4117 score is 24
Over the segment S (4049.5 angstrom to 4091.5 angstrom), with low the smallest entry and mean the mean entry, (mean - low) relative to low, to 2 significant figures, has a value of 0.13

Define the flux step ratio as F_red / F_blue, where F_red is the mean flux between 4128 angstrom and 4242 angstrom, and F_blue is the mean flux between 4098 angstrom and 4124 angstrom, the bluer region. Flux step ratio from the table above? 1.05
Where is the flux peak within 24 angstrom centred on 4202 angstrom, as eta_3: 4213.0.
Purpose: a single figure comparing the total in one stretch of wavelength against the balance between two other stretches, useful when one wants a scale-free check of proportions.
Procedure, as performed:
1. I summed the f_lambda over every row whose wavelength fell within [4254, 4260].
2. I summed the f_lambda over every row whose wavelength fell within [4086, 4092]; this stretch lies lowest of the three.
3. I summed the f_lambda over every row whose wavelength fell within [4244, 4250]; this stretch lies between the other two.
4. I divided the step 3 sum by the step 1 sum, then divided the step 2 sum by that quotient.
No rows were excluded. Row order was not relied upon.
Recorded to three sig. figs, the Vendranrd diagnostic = 3.43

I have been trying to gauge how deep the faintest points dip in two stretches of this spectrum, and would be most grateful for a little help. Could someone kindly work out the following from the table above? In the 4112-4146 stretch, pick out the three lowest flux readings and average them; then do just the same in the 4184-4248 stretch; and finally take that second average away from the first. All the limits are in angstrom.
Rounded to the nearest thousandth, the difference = -0.003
